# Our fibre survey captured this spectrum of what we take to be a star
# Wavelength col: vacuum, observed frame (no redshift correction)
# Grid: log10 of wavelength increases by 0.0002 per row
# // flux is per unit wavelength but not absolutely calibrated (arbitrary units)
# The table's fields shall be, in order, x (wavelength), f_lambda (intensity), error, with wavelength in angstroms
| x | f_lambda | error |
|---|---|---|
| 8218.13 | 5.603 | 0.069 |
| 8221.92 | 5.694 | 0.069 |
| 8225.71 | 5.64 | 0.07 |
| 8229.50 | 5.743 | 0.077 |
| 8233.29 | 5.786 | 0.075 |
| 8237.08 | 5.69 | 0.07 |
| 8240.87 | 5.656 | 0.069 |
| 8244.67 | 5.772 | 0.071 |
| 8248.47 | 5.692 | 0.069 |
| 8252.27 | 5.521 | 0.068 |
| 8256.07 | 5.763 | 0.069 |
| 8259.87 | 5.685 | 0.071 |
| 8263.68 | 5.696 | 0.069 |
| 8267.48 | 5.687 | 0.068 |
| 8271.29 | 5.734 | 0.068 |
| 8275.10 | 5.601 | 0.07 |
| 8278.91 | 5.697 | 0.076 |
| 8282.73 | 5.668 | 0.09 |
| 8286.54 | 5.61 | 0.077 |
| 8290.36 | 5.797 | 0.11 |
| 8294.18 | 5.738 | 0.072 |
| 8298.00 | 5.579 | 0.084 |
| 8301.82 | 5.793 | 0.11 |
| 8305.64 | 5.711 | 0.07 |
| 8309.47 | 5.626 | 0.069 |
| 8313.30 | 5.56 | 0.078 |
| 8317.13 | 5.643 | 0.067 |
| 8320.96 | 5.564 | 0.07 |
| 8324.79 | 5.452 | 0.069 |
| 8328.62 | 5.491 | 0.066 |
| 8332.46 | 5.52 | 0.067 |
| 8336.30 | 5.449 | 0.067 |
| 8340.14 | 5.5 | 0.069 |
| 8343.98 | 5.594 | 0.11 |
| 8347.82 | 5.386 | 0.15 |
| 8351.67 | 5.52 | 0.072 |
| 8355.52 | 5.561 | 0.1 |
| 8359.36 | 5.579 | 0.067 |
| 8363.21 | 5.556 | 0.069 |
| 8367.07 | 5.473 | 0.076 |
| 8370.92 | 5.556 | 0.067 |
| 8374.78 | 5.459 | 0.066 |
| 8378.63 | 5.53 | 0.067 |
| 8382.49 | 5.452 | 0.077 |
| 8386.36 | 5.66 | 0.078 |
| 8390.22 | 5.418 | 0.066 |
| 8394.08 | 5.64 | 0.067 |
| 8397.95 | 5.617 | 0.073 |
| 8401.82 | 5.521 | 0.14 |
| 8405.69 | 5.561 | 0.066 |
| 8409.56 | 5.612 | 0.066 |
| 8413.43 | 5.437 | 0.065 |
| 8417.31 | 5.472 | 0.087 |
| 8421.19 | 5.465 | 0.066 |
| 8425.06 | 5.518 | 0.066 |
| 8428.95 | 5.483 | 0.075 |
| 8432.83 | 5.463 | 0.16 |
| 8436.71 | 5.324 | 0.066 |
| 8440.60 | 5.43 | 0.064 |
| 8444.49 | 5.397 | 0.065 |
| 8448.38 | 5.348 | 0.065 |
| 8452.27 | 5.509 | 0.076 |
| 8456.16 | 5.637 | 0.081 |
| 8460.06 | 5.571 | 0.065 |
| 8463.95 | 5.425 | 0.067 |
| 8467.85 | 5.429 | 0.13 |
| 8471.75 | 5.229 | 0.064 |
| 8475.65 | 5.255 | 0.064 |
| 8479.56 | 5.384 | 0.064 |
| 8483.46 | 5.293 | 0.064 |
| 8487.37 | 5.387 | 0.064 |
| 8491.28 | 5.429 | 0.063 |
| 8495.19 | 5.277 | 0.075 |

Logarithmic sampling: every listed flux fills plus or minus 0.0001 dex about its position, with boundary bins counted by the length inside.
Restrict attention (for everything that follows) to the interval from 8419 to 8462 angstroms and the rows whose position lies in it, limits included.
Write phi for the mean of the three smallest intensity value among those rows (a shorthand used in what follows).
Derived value 5.36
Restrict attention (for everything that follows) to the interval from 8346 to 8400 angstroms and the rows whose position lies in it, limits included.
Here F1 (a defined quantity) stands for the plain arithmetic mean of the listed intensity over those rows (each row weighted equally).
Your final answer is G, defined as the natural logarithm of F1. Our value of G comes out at 1.71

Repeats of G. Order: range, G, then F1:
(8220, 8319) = 1.74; 5.68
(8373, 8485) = 1.70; 5.47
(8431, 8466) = 1.70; 5.46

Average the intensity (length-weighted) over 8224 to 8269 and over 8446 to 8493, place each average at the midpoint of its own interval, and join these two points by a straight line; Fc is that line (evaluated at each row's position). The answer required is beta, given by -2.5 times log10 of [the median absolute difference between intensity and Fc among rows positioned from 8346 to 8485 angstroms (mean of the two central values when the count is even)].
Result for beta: 3.06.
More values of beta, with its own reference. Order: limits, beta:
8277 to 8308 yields 2.87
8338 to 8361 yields 3.66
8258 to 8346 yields 3.26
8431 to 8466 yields 2.76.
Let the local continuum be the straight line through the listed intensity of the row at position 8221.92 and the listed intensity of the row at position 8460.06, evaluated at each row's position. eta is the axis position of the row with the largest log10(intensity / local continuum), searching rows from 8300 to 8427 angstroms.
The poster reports 8301.82 angstroms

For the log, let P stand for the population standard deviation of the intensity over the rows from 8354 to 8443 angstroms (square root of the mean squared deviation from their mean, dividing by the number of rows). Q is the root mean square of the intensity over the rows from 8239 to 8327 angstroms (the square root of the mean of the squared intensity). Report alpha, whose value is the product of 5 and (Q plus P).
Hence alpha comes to 28.7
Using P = 0.0792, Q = 5.66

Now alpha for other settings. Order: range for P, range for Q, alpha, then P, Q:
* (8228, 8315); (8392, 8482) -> 27.7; 0.0748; 5.47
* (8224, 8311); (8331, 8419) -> 28.0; 0.0705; 5.53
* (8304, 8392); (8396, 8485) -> 27.7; 0.0795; 5.45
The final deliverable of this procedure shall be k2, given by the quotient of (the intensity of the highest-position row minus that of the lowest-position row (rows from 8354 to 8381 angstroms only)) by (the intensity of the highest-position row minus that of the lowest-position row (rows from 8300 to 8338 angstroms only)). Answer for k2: 0.1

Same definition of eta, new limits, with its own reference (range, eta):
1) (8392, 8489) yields 8456.16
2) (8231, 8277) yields 8233.29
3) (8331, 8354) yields 8343.98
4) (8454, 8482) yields 8456.16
